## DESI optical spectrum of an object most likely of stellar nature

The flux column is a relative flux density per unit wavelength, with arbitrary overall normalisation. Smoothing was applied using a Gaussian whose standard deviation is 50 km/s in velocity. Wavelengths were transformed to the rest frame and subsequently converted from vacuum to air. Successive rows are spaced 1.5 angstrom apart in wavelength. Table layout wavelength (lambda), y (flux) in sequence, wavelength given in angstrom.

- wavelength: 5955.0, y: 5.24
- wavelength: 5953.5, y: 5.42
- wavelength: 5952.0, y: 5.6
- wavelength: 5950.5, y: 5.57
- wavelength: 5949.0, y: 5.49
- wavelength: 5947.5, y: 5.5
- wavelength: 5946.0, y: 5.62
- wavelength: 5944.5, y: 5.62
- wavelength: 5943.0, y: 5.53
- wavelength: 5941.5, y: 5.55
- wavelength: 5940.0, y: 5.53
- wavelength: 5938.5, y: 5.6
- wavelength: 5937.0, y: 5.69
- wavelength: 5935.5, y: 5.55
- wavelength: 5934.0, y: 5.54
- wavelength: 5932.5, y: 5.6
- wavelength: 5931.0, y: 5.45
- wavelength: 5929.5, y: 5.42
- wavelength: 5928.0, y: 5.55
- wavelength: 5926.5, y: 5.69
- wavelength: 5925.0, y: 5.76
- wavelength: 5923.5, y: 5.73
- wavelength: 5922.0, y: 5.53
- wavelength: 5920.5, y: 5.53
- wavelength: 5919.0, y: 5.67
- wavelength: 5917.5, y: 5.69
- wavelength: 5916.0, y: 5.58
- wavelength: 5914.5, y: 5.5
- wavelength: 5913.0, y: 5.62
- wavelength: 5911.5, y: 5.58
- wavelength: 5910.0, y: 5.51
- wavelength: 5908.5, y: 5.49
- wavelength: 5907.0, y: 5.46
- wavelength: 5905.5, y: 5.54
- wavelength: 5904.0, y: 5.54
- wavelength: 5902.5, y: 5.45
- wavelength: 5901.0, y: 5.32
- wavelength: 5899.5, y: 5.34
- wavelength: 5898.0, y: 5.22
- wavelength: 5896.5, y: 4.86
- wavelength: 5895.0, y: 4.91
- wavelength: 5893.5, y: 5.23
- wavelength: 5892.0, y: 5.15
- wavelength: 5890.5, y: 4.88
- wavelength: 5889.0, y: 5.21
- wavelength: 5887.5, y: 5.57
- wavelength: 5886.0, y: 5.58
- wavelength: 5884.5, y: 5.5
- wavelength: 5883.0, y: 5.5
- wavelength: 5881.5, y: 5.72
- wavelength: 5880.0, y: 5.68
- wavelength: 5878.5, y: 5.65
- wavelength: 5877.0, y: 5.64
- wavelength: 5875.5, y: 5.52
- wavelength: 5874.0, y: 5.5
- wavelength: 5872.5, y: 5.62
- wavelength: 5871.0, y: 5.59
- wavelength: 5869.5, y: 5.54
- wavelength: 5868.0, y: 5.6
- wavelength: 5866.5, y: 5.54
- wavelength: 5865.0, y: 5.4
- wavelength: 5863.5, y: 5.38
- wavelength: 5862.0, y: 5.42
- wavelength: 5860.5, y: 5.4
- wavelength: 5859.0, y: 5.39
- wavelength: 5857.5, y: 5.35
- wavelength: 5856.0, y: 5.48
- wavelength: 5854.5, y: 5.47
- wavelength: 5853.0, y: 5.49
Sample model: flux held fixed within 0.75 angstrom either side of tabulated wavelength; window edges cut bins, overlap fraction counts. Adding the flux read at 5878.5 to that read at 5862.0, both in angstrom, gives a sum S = 11.1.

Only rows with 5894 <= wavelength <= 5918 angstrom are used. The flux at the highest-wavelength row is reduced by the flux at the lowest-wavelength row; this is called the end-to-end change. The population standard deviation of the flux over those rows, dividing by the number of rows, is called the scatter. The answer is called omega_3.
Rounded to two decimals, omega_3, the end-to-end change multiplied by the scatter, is 0.18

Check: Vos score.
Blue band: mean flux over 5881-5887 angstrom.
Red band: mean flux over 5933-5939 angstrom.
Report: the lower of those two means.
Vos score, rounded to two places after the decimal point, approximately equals 5.57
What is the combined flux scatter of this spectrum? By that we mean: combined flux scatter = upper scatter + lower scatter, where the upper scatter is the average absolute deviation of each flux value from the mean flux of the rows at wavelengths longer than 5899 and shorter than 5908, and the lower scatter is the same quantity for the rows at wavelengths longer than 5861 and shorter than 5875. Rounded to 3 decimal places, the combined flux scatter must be 0.150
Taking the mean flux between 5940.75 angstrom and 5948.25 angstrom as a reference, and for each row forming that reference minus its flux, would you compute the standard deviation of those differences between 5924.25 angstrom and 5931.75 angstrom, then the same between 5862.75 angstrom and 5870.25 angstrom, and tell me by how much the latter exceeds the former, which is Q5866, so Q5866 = -0.05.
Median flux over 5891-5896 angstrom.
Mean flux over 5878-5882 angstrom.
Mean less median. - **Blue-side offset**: 0.53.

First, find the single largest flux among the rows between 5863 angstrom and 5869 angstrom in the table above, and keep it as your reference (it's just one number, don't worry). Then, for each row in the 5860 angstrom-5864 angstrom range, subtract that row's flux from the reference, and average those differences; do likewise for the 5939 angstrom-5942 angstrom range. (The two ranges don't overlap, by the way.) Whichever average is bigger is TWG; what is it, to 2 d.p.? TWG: 0.20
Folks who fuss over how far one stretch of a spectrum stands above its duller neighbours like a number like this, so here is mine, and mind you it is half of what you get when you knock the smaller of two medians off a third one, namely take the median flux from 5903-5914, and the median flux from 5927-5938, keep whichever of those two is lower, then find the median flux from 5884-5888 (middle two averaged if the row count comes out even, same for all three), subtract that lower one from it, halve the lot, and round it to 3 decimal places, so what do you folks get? 0.015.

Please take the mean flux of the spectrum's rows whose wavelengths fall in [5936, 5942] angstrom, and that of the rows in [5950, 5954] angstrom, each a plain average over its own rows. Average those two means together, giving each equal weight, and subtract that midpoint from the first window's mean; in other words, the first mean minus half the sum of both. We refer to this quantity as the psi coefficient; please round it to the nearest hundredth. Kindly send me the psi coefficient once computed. 0.03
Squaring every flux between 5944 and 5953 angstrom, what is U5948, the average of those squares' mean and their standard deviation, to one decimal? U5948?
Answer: 15.8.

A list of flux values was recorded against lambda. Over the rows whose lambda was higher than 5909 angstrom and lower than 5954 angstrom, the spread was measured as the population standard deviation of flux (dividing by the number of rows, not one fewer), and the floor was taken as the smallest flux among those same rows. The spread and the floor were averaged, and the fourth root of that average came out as 1.29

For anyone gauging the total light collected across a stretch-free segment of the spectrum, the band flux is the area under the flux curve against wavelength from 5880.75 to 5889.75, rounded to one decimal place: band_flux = 49.6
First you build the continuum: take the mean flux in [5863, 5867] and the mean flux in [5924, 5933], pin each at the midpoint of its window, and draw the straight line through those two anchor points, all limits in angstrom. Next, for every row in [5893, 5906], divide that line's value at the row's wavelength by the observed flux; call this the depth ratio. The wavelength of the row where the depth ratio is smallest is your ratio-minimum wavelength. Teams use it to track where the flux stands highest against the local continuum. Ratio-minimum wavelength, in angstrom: 5904.0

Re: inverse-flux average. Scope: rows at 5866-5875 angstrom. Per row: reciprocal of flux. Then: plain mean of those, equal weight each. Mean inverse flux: 0.180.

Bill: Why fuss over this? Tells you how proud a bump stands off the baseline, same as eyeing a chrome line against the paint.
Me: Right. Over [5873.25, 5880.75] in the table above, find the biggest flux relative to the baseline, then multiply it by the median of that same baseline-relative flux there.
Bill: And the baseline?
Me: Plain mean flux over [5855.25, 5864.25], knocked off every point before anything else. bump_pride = 0.065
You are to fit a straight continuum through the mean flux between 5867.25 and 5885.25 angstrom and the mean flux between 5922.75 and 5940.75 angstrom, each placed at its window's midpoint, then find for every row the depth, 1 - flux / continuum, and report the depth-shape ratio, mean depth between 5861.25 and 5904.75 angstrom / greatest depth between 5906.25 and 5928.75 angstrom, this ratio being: 1.3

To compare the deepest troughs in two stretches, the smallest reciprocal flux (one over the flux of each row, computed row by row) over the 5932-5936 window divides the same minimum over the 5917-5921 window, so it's 0.98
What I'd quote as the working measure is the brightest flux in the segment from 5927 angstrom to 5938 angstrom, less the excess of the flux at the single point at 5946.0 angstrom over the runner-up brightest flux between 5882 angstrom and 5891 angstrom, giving 5.64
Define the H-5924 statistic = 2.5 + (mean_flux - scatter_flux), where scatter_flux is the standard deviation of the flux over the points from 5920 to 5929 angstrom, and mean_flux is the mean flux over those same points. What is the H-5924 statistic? 8.03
